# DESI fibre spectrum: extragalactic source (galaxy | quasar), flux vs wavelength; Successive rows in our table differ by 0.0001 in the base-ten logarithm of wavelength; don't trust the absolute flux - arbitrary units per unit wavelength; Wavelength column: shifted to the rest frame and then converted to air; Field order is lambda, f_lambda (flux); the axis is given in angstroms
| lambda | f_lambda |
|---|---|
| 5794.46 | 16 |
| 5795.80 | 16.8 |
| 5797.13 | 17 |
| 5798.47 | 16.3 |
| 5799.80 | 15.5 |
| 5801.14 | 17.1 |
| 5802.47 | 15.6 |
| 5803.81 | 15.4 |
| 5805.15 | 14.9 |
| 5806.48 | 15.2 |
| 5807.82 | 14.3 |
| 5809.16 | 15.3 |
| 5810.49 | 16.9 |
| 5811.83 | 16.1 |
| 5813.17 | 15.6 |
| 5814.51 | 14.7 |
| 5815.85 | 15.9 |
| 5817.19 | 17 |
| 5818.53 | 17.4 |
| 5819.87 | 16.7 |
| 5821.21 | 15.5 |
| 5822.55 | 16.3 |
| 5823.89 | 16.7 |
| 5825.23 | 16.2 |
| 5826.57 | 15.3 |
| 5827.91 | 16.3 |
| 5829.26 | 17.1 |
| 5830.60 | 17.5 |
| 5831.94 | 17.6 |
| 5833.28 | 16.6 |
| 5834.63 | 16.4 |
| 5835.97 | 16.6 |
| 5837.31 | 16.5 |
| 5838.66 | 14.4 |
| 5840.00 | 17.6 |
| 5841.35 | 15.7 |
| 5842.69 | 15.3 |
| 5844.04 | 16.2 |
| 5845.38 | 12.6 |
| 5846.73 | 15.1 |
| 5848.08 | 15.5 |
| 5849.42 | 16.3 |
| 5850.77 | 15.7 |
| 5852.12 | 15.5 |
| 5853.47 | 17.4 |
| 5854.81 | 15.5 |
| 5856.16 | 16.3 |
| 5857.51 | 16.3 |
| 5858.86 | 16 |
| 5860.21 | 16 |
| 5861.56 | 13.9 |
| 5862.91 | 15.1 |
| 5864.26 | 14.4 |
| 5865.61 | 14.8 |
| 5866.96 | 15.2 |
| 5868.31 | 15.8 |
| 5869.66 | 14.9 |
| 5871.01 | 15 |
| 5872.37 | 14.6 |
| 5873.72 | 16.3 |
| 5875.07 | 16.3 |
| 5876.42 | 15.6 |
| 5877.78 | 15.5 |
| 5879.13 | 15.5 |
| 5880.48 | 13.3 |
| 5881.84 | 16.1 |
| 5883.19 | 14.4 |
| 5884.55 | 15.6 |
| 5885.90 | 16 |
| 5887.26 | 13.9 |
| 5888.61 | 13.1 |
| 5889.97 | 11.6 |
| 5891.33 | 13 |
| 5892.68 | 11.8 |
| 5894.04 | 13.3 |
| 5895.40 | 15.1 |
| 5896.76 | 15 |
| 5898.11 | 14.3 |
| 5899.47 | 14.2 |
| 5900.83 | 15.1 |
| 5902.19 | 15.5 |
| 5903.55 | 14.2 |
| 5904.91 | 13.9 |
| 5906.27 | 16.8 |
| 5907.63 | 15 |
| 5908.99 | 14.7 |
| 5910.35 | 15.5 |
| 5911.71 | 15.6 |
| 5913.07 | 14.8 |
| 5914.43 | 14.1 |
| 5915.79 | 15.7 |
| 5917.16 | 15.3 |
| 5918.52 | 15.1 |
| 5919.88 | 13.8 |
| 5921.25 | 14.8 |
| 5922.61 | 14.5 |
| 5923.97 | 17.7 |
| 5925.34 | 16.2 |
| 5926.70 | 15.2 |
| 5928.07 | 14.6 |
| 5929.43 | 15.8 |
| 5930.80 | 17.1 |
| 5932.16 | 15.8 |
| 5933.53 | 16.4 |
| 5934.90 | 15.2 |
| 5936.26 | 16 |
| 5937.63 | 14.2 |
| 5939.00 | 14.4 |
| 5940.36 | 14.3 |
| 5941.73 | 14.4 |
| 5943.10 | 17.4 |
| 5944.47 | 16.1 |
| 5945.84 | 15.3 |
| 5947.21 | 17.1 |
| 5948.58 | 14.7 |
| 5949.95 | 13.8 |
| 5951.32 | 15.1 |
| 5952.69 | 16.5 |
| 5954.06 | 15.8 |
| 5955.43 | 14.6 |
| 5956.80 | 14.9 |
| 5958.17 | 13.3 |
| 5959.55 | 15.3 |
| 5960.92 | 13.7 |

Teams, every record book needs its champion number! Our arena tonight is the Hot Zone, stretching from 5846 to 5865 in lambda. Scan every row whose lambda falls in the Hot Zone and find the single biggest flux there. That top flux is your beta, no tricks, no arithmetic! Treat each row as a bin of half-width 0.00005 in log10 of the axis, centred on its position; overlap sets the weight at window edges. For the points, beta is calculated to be 17.4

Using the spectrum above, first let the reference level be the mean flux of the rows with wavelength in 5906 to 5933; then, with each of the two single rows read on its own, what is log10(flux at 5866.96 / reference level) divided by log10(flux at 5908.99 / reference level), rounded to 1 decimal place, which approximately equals 0.3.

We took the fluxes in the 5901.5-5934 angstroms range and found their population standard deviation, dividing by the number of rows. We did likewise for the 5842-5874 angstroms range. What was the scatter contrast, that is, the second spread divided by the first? 0.97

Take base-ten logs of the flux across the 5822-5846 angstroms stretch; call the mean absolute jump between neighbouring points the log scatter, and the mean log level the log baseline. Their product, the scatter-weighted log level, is 0.035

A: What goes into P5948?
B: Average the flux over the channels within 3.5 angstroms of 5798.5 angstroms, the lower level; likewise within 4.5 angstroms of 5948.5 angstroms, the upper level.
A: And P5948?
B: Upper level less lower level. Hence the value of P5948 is -1.0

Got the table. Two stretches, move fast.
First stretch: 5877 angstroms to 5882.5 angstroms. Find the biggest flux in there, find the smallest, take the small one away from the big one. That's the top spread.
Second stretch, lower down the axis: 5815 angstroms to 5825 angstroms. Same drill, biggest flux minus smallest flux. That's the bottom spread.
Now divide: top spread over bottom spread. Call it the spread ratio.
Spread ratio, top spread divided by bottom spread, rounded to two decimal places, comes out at 1.47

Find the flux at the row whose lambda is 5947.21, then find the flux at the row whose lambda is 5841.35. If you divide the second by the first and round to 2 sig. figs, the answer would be 0.92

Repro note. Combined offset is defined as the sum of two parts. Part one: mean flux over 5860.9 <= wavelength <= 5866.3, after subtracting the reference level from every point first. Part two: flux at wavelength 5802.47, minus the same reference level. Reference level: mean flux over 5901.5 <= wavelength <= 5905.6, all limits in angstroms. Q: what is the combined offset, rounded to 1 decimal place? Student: 1.1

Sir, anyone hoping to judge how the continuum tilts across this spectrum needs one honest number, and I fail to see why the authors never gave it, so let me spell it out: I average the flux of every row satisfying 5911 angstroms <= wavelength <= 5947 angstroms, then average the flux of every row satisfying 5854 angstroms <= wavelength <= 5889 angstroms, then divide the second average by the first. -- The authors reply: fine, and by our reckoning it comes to 0.99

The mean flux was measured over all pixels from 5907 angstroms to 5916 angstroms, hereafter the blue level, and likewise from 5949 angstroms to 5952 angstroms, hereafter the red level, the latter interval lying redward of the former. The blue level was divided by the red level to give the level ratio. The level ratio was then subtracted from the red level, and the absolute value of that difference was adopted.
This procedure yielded 13.4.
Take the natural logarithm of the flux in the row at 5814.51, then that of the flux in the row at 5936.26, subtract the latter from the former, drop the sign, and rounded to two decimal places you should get 0.08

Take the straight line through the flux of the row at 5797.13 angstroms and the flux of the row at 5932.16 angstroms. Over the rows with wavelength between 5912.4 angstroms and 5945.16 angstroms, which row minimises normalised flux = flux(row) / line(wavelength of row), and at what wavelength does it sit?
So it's 5919.88 angstroms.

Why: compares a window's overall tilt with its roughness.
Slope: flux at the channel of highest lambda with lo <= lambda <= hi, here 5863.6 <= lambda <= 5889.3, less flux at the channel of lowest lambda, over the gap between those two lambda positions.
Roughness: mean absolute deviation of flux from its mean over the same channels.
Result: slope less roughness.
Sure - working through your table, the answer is -0.81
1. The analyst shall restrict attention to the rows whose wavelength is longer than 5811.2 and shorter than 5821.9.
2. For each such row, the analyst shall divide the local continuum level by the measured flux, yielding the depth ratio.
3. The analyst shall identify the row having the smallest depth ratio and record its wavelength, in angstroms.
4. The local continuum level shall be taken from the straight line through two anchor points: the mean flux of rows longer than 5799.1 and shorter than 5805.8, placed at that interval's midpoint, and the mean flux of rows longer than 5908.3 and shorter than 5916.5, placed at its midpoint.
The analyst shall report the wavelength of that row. 5818.53 angstroms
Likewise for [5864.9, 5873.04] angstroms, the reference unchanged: 5868.31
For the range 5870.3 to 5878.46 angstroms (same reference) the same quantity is 5875.07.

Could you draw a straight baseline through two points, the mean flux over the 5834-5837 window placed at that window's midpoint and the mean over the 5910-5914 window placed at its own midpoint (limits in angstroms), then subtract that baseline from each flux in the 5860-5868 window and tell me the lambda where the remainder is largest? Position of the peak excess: 5860.21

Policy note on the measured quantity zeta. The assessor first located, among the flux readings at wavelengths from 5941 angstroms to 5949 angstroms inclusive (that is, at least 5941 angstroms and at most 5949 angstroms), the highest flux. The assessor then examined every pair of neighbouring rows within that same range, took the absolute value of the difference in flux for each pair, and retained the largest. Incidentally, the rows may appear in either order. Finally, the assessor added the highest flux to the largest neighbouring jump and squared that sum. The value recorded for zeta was 416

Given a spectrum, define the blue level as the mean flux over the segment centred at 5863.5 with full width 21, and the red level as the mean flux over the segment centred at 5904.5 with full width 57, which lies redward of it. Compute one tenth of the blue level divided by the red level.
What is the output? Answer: 0.104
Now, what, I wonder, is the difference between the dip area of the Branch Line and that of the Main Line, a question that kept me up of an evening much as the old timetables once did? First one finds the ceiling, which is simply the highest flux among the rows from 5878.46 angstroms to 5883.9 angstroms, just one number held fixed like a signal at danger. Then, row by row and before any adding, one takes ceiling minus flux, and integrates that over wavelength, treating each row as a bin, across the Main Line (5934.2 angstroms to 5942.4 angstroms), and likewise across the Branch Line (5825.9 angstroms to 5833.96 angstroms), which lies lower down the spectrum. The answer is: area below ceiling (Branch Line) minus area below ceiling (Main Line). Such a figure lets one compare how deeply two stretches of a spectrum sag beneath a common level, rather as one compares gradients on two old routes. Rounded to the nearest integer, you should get -16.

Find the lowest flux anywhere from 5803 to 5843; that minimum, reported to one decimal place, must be 14.3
